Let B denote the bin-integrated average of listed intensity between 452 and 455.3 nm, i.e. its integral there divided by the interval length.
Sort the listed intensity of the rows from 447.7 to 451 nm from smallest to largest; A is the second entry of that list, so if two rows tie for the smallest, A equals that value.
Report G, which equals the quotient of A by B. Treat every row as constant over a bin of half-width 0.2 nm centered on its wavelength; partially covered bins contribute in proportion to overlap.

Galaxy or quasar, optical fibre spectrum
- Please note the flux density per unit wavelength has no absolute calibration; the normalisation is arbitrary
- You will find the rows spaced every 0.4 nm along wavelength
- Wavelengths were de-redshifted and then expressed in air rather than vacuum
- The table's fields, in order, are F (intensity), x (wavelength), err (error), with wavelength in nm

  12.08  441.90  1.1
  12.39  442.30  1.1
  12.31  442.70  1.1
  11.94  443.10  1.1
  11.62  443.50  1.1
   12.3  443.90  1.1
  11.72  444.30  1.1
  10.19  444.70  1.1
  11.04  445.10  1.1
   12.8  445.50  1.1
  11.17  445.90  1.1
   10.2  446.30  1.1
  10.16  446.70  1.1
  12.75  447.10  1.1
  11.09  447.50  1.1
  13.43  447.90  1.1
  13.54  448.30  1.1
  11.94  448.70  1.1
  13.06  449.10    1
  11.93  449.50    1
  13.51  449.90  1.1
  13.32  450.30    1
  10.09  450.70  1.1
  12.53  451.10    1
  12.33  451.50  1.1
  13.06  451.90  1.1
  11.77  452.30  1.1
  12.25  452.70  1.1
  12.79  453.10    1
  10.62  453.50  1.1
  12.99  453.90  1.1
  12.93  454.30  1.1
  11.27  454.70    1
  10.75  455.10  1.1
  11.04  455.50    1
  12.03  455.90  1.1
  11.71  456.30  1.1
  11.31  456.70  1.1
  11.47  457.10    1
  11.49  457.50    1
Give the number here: 1.00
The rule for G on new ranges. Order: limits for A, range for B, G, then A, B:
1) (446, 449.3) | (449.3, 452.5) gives 0.83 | 10.2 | 12.3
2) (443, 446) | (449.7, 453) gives 0.89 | 11.04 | 12.4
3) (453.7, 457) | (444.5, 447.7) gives 0.99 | 11.04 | 11.2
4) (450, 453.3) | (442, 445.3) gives 1.01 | 11.77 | 11.7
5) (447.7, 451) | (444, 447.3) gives 1.06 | 11.93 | 11.3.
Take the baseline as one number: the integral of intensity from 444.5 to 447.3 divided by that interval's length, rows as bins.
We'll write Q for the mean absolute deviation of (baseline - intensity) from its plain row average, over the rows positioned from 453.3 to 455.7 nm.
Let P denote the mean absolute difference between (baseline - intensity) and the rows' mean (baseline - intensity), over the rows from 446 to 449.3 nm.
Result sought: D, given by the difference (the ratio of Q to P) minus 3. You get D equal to -2.23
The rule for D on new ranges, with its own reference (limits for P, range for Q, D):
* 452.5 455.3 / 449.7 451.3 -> -1.75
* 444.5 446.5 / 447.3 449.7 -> -1.83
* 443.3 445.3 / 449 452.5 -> -1.73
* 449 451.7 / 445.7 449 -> -1.61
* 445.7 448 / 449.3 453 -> -2.34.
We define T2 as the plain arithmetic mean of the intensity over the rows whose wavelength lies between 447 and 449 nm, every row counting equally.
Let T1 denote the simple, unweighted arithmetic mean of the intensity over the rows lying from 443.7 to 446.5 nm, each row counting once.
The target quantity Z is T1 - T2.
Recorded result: -1.20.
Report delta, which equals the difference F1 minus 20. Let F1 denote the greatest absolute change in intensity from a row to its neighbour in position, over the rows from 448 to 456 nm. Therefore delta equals -16.8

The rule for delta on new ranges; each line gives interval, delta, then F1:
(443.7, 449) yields -17.4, 2.59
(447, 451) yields -16.8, 3.23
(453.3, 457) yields -17.6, 2.37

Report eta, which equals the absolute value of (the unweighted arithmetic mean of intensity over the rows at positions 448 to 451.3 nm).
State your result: 12.5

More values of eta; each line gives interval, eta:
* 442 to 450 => 12.0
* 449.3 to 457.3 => 12.0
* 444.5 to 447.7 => 11.2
